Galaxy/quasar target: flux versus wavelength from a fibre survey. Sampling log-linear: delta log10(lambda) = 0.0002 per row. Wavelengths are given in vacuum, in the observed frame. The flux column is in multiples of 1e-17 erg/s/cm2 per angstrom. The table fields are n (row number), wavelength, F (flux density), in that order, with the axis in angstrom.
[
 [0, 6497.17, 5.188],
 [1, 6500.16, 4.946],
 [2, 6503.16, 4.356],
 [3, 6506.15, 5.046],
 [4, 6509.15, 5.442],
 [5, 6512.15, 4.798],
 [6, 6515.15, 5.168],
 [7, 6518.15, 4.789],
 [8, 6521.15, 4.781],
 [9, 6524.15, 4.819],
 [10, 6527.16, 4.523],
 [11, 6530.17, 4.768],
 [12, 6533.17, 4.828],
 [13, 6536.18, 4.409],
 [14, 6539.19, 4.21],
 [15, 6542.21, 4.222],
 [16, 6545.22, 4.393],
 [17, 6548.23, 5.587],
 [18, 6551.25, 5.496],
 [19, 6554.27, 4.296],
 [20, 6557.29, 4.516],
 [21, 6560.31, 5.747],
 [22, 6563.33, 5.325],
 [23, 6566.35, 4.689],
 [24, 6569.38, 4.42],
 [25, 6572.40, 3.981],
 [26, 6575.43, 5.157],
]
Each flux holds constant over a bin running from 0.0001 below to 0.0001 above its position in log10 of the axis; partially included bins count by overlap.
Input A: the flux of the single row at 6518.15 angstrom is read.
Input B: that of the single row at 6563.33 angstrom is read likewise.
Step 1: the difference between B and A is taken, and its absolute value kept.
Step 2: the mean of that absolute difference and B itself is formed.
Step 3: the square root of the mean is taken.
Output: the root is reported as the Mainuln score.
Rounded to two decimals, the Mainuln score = 1.71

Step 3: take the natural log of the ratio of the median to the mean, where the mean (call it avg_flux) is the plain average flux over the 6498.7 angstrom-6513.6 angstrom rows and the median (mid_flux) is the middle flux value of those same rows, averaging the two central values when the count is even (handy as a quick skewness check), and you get 0.01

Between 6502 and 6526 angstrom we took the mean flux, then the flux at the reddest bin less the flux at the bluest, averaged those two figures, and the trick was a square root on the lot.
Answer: 1.64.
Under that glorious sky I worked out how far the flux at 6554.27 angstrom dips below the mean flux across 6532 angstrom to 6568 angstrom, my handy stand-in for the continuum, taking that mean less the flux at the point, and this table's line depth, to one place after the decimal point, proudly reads 0.5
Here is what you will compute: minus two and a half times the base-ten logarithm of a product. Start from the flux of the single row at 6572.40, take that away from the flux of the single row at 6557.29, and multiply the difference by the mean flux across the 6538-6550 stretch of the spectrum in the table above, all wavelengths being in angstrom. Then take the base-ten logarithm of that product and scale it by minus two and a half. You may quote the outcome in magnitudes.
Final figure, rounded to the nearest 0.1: -1.0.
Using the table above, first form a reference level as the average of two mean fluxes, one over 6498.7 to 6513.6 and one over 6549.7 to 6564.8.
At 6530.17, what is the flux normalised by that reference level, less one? -0.046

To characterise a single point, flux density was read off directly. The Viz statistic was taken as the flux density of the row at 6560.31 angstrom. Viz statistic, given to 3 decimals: 5.747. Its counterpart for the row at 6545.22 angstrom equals 4.393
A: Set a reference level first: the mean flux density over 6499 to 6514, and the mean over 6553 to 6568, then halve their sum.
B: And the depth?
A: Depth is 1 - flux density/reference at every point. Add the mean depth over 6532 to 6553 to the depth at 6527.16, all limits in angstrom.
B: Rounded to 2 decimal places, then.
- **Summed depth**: 0.12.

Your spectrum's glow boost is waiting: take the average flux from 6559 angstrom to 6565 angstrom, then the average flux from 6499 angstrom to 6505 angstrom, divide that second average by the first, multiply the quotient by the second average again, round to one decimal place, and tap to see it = 3.9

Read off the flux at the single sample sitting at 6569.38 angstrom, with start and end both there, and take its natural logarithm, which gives 1.49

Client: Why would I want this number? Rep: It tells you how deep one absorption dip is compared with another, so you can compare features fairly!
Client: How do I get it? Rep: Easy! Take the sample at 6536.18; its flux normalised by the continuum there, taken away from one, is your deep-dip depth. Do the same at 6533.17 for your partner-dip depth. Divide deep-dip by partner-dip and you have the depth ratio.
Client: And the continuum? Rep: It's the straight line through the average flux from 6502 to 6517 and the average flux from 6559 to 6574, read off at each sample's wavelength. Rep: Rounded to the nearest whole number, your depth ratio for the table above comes 6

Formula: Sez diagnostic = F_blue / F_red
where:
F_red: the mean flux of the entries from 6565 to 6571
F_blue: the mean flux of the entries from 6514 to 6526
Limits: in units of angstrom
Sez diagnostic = 1.07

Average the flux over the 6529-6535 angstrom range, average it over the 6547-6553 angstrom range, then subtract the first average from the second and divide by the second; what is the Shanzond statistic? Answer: 0.13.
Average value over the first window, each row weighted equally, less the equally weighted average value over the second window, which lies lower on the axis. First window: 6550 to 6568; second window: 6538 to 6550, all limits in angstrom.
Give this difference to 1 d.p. 0.4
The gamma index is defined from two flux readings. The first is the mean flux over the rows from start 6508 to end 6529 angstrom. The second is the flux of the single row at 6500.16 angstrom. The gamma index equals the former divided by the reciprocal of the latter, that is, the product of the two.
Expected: 24.2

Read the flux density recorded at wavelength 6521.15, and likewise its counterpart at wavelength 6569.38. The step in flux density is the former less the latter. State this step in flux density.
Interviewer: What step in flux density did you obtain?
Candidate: 0.36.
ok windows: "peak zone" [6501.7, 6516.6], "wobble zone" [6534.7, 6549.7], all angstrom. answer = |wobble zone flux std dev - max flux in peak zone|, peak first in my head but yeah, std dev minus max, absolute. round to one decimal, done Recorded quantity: 4.9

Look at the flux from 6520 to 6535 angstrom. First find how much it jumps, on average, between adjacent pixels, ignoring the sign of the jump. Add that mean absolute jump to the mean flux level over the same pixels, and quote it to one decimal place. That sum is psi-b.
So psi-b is 4.9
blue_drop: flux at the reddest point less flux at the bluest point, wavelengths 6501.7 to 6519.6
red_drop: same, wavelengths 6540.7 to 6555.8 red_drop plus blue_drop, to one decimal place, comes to 0.5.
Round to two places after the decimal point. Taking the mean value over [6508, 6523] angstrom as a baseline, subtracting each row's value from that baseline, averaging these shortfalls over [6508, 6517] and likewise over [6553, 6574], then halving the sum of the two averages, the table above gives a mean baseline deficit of 0.07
